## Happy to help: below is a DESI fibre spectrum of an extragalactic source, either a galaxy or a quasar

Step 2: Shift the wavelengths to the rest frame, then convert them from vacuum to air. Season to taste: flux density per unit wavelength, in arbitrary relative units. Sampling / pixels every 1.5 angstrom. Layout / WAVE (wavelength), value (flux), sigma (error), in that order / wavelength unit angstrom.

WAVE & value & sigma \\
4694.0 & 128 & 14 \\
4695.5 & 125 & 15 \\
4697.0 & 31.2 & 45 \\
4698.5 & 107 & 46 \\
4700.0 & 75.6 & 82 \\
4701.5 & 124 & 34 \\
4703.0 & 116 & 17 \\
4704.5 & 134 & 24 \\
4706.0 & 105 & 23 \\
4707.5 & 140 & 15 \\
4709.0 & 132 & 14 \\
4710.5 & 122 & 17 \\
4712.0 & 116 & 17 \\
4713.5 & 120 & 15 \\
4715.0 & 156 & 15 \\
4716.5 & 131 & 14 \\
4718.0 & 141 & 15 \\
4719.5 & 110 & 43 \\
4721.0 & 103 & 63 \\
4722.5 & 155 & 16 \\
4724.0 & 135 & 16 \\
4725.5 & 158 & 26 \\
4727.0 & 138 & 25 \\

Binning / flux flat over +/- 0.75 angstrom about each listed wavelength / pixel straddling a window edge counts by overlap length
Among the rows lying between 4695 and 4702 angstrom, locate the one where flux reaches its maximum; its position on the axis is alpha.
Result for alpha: 4695.5 angstrom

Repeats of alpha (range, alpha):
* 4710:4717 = 4715.0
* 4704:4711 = 4707.5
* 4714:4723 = 4715.0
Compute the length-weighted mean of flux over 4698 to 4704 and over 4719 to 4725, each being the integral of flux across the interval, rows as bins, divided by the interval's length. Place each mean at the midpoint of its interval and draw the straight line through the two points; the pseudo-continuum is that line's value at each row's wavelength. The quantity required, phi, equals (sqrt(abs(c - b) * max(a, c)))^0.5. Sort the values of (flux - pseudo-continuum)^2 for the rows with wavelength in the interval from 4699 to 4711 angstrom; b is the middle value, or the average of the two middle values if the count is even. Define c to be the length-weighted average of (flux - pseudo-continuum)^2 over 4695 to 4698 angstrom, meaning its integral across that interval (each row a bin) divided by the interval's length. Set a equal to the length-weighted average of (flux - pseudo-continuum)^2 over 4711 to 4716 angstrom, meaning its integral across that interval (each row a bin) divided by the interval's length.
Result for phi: 51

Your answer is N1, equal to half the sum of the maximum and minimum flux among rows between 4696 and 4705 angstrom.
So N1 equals 83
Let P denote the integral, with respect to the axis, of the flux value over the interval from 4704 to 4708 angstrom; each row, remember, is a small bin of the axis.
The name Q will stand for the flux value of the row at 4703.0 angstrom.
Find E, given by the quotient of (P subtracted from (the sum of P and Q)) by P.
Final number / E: 0.23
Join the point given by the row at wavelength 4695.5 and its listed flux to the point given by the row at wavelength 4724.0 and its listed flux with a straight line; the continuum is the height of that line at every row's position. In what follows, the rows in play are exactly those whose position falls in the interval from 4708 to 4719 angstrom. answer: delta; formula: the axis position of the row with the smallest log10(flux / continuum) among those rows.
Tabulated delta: 4712.0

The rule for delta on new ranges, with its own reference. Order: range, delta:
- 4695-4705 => 4697.0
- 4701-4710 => 4706.0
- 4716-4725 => 4721.0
